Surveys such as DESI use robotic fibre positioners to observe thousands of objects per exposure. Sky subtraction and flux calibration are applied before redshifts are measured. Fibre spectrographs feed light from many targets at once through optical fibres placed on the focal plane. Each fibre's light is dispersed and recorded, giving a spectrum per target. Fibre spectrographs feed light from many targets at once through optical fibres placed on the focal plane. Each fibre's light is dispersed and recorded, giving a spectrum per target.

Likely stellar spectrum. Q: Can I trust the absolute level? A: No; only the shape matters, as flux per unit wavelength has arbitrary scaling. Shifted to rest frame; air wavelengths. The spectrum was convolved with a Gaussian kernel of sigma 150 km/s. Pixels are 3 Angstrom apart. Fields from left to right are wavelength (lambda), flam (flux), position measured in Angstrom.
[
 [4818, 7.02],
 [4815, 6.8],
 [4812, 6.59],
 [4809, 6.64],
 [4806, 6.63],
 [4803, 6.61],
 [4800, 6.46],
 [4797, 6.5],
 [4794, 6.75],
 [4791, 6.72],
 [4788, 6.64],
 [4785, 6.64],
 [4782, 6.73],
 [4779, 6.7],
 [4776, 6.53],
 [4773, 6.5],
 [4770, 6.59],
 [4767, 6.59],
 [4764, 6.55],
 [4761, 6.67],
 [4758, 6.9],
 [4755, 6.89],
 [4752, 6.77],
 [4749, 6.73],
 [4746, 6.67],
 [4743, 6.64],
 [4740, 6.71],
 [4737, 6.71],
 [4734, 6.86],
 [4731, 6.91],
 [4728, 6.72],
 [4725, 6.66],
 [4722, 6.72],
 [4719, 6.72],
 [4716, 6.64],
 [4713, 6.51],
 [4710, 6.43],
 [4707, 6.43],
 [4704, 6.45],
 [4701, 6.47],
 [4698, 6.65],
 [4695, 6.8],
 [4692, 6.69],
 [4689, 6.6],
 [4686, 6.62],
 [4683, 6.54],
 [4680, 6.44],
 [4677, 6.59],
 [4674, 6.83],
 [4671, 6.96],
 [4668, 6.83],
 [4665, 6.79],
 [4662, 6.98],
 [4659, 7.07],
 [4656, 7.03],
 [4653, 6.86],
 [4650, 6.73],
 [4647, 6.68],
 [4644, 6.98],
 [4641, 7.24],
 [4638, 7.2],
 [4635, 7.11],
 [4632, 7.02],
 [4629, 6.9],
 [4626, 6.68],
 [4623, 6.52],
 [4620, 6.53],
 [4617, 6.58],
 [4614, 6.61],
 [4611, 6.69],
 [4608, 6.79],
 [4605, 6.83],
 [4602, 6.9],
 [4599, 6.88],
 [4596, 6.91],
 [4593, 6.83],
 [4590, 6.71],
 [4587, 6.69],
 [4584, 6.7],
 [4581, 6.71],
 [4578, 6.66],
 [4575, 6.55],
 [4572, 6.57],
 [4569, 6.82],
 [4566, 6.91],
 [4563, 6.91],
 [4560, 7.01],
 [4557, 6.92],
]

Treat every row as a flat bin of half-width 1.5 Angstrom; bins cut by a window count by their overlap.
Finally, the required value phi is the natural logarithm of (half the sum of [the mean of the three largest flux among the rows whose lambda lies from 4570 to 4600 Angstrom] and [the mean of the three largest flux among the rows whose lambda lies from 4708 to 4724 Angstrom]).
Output 1.91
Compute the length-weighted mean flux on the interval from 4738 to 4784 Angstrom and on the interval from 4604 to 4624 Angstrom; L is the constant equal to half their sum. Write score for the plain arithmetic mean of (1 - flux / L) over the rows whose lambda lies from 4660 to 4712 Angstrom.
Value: 0.002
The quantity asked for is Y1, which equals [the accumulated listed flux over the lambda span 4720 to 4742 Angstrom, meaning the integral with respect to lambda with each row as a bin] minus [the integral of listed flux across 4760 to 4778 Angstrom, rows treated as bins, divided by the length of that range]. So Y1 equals 142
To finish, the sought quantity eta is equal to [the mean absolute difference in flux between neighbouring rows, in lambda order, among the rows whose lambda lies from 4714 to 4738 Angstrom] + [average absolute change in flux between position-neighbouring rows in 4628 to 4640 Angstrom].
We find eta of 0.184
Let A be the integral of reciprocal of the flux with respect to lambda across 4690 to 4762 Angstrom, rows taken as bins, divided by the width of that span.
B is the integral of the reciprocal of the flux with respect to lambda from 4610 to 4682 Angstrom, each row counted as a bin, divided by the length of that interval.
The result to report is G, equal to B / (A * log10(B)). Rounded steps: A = 0.1497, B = 0.147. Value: -1.17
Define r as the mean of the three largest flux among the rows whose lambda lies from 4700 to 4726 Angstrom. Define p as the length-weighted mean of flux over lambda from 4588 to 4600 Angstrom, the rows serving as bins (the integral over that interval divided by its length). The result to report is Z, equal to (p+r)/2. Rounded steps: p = 6.82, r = 6.70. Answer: 6.76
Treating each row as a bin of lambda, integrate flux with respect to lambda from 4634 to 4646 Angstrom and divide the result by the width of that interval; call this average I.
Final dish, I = 7.11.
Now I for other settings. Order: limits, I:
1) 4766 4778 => 6.56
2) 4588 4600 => 6.82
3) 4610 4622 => 6.60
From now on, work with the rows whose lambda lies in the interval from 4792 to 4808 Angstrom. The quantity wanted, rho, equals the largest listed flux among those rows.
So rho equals 6.75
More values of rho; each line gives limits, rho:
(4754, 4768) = 6.9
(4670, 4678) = 6.96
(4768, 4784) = 6.73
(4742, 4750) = 6.73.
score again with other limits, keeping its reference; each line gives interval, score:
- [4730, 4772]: -0.010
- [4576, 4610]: -0.018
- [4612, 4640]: -0.020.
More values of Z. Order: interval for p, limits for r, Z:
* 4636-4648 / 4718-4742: 6.94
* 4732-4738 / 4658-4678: 6.90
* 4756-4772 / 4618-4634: 6.76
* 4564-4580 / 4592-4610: 6.80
